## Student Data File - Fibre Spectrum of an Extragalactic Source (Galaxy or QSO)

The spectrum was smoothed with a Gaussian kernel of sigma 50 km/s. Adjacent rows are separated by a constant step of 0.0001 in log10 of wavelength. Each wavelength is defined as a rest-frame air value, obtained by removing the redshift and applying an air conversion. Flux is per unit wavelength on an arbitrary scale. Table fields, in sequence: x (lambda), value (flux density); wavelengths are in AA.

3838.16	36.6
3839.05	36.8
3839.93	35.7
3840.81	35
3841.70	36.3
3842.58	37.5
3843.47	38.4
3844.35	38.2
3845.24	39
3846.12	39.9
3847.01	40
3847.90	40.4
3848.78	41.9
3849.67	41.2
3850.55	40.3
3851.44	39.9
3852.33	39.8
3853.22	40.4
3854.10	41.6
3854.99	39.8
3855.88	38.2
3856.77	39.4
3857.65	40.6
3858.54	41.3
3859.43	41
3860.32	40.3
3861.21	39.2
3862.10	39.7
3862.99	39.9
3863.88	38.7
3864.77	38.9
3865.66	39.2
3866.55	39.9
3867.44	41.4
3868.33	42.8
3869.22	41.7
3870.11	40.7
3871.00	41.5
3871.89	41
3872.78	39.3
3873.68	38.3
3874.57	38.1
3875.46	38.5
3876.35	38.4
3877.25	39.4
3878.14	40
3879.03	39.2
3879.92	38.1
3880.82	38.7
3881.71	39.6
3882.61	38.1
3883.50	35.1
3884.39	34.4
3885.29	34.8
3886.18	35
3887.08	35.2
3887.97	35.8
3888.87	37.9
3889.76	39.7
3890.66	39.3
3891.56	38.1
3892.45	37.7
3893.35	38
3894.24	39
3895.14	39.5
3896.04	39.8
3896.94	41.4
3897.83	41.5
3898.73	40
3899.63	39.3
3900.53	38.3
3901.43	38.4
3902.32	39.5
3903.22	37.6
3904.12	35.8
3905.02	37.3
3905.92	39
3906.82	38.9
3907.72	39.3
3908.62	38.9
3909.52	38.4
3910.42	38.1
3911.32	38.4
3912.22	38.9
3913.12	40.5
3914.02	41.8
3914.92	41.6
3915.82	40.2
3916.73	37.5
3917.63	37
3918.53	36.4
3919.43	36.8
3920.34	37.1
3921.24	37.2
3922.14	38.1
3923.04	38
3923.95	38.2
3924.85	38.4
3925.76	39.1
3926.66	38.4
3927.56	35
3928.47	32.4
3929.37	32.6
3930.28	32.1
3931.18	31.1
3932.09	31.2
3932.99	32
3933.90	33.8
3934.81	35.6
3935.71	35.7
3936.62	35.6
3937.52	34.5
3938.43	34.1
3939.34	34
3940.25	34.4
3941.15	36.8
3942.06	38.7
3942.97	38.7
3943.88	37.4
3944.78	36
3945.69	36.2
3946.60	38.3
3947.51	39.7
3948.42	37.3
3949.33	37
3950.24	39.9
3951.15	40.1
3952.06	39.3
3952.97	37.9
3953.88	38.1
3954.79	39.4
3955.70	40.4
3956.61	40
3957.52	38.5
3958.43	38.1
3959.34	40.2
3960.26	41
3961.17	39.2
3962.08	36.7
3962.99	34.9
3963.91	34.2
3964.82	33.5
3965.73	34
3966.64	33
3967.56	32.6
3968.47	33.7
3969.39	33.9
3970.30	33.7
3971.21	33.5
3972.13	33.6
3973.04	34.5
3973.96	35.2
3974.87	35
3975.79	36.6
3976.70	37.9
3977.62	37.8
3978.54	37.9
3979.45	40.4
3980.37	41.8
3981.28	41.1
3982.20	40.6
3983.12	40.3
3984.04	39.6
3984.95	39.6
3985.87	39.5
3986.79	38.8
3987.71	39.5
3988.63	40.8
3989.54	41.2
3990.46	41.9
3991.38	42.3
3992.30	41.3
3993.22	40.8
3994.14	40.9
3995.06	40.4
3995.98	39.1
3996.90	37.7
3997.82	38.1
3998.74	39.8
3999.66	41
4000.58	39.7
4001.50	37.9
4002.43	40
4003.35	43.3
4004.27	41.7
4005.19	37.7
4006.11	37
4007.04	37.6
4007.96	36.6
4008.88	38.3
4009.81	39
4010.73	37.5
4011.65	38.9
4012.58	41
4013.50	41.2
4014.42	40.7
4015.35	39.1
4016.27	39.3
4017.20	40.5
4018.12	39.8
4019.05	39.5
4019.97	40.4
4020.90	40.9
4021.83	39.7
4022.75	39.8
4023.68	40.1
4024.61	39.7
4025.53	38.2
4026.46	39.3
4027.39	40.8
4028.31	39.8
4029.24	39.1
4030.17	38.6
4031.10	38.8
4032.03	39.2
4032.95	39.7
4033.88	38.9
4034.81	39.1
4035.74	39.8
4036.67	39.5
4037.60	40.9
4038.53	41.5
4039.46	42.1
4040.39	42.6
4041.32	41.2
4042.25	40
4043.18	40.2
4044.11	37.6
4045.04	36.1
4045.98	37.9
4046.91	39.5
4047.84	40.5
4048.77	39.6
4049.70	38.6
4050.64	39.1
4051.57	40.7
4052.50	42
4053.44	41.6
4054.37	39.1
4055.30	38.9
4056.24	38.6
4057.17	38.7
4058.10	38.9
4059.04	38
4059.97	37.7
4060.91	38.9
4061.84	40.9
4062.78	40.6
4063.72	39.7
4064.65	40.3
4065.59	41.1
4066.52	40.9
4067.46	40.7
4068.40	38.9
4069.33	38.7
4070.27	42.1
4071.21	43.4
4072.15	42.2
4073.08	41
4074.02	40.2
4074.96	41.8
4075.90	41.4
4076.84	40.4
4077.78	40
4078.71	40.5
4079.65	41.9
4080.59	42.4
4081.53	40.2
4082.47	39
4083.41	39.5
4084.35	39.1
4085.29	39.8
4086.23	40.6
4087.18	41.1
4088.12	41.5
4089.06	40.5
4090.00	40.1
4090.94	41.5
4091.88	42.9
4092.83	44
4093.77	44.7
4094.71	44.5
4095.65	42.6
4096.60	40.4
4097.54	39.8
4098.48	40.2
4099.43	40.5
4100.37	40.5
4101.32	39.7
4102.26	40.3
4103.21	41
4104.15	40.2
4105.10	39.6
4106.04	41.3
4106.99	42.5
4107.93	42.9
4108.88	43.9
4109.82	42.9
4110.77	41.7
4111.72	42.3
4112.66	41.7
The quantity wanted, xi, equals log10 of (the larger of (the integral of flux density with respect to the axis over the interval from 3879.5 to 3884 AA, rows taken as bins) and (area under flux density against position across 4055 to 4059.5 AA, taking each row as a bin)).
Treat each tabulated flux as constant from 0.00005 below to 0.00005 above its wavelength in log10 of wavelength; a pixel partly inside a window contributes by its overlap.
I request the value 2.24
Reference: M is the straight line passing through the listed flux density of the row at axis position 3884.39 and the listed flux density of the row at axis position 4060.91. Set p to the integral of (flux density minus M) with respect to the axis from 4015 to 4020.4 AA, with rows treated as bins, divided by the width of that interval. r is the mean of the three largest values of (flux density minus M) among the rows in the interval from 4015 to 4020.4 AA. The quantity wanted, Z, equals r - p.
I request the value 0.44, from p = 2.0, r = 2.4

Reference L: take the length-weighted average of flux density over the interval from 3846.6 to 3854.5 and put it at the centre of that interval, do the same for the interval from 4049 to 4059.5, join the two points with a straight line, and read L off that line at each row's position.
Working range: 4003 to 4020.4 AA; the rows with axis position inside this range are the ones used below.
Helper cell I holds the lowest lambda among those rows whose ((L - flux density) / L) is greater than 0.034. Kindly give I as 4005.19 AA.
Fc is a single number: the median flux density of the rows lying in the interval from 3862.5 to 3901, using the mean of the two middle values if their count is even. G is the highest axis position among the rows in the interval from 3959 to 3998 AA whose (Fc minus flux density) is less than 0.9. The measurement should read 3995.98 AA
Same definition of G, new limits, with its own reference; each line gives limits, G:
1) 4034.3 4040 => 4039.46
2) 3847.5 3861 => 3860.32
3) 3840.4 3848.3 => 3847.90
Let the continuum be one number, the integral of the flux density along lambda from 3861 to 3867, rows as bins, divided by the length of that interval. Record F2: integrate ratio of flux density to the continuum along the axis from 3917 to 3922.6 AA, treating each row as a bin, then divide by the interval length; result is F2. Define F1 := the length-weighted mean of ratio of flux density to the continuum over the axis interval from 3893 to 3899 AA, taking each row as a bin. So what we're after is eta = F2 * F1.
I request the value 0.96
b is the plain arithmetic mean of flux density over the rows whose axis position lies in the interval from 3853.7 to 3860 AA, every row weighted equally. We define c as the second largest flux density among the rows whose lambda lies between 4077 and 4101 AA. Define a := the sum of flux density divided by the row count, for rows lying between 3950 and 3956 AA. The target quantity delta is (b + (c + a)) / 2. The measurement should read 62.0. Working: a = 39.3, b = 40.3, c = 44.5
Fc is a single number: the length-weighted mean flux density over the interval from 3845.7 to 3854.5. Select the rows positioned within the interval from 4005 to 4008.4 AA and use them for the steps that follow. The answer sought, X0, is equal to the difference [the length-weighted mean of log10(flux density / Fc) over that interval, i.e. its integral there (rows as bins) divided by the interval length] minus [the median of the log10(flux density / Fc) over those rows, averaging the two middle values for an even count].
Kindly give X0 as -0.0013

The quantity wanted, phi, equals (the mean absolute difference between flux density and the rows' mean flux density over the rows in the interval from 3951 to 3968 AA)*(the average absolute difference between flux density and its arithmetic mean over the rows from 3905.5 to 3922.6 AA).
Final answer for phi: 2.91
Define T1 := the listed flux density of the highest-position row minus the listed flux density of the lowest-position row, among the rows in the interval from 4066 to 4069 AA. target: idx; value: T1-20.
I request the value -22.0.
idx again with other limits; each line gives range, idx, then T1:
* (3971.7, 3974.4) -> -18.4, 1.6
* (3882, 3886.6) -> -23.1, -3.1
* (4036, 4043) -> -19.5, 0.5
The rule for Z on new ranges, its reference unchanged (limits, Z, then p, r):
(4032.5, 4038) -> 0.49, 1.4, 1.9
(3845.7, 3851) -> 0.54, 7.1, 7.7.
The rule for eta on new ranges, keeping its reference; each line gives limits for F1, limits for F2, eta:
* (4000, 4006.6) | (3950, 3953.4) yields 1.00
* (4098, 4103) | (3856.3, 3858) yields 1.04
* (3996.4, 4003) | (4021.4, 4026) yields 1.00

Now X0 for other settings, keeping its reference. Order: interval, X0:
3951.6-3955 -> -0.0009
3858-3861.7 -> -0.0023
